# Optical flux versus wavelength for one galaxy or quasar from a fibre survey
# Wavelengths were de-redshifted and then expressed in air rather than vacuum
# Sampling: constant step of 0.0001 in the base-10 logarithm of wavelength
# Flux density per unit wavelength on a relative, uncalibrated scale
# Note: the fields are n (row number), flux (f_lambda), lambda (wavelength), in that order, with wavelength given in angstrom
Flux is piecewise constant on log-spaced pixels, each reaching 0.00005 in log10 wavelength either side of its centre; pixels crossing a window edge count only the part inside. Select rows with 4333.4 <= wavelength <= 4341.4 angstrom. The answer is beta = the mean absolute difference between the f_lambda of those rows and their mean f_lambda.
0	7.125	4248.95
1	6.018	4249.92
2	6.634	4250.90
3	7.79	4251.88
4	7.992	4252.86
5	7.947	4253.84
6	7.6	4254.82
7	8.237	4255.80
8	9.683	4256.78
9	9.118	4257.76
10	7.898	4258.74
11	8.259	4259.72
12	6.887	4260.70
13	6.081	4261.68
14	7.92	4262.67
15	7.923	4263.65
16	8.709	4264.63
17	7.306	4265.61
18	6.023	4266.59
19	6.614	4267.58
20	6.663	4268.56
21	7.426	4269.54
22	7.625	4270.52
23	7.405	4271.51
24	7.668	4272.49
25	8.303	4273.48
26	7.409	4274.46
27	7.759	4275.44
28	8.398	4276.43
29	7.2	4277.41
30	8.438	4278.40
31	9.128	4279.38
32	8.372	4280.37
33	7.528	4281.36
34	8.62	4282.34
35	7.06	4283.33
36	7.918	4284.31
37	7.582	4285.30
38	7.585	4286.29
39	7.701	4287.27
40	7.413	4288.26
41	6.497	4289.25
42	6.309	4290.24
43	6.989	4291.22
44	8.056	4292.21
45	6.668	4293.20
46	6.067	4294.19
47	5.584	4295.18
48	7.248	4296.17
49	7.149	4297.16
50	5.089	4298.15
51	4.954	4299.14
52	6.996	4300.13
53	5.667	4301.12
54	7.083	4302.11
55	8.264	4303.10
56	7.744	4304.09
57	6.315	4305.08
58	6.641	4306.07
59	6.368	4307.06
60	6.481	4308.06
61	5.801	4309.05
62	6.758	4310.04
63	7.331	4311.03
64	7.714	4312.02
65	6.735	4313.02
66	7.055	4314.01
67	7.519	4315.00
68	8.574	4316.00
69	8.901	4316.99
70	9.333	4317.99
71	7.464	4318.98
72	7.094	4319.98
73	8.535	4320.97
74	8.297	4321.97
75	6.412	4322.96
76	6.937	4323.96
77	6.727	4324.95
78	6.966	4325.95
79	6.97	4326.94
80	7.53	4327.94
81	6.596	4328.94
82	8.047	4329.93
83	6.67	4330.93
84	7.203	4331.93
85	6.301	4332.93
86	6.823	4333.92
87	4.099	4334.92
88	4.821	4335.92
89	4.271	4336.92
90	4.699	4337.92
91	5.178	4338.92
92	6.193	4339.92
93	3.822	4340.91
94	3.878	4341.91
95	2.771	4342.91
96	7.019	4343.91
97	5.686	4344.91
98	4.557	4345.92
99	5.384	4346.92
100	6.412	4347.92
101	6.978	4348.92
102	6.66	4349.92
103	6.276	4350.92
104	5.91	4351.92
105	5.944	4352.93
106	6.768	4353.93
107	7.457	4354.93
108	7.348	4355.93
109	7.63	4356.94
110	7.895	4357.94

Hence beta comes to 0.81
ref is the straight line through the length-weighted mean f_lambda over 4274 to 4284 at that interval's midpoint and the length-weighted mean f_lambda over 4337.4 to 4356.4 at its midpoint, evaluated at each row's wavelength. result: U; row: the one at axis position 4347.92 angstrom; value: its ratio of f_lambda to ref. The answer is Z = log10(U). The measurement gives 0.05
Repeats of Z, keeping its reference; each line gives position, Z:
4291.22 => -0.04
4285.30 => -0.01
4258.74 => -0.04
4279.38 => 0.06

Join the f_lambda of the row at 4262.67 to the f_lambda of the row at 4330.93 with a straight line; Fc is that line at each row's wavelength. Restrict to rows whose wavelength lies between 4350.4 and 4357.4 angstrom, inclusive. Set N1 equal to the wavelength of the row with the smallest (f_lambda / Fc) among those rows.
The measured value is 4351.92 angstrom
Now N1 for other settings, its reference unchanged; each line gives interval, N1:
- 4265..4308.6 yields 4299.14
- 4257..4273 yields 4261.68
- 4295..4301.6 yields 4299.14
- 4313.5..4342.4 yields 4340.91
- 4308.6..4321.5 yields 4309.05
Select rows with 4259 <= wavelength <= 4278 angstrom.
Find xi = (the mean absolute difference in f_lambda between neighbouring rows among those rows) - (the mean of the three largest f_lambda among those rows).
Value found -7.7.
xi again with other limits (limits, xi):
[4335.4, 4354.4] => -6.0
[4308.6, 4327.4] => -8.3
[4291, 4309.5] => -7.1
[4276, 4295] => -8.0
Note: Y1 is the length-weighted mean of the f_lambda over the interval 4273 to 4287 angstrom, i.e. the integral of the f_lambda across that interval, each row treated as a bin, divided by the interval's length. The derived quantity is 8.0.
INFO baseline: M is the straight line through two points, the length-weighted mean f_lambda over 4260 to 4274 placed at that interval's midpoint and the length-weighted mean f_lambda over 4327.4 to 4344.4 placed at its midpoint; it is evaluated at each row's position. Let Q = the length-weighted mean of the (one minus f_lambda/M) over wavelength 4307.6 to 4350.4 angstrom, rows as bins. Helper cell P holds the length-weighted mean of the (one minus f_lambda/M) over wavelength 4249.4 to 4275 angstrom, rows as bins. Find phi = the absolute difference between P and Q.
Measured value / 0.10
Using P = -0.02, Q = -0.112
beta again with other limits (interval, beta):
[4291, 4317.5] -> 0.76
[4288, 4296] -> 0.59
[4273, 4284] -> 0.57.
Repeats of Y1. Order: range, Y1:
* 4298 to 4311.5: 6.6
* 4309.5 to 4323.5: 7.7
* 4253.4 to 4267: 7.8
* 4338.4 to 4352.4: 5.5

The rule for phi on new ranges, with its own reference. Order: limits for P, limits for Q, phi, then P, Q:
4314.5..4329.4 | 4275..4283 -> 0.11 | -0.27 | -0.159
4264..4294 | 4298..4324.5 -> 0.08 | -0.07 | -0.146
